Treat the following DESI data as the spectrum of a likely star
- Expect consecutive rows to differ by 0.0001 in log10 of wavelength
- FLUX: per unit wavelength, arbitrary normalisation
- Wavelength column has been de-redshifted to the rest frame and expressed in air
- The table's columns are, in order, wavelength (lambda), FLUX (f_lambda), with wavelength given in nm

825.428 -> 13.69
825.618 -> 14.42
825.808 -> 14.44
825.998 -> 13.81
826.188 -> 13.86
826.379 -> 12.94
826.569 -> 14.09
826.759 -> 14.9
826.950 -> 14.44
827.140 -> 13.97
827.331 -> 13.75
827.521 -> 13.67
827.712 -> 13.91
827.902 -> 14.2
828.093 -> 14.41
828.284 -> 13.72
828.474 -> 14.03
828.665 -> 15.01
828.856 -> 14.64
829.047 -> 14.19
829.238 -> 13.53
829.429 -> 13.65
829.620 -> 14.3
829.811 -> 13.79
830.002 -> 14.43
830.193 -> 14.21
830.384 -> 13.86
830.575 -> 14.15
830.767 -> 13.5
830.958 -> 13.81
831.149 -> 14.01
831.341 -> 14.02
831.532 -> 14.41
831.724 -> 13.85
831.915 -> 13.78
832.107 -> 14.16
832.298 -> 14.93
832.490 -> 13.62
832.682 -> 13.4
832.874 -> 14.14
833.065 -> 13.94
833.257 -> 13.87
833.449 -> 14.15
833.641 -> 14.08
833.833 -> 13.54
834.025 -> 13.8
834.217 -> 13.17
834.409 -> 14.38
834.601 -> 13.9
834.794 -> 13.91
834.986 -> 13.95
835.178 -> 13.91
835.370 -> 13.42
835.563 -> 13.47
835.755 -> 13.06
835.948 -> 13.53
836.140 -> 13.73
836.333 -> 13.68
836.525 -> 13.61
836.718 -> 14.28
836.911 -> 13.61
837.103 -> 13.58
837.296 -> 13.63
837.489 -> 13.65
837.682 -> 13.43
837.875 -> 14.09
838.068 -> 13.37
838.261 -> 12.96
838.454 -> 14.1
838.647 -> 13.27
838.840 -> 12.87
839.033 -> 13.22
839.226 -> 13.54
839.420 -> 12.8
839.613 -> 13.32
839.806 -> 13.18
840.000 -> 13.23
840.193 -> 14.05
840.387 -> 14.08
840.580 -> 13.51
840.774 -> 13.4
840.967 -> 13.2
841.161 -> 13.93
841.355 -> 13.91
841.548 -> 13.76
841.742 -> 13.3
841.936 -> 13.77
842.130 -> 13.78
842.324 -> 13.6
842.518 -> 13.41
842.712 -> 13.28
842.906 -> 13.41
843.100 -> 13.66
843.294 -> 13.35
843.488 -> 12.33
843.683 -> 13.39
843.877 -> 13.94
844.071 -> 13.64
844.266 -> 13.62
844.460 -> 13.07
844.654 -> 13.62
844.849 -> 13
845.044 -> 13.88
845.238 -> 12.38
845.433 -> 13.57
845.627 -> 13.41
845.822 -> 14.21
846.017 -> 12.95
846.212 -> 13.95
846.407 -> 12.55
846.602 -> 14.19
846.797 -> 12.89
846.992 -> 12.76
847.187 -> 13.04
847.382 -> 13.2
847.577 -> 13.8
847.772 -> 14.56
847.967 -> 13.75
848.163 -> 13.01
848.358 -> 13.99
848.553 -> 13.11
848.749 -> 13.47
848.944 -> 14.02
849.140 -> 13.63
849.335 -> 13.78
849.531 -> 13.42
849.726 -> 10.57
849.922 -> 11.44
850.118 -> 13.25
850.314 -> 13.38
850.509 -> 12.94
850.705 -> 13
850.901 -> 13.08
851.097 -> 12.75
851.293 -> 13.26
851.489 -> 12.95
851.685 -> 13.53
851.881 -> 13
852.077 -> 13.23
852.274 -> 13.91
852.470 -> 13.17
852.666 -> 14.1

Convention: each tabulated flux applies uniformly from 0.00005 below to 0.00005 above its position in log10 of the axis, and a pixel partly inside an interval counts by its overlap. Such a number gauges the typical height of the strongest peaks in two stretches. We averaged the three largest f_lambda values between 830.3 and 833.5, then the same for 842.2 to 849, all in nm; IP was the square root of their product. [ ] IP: 14.4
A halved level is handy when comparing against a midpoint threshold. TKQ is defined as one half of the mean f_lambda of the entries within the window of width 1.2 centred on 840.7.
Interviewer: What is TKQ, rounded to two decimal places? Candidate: 6.85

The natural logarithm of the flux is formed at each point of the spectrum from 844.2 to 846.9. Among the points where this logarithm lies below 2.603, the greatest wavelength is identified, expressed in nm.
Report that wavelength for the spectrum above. 846.797 nm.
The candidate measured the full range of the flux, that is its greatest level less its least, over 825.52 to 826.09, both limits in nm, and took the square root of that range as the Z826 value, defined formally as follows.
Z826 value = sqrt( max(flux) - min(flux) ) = 0.79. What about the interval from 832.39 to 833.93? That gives 0.87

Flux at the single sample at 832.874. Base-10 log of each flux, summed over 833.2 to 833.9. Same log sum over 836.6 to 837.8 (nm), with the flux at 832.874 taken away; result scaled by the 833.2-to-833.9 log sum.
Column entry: -1.6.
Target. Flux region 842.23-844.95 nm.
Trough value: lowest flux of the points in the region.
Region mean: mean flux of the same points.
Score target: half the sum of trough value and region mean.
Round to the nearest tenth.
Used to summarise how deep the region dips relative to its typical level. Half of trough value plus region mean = 12.9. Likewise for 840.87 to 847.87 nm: 12.9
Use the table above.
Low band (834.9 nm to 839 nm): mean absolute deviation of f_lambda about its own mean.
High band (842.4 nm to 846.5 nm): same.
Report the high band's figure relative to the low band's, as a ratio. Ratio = 1.4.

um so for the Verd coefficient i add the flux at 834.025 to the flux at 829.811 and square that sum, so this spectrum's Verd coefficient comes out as 761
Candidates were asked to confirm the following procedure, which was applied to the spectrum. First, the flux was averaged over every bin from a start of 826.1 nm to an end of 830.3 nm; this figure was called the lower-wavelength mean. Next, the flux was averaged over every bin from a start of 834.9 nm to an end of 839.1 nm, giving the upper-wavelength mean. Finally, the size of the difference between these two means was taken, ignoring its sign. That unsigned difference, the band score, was 0.51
